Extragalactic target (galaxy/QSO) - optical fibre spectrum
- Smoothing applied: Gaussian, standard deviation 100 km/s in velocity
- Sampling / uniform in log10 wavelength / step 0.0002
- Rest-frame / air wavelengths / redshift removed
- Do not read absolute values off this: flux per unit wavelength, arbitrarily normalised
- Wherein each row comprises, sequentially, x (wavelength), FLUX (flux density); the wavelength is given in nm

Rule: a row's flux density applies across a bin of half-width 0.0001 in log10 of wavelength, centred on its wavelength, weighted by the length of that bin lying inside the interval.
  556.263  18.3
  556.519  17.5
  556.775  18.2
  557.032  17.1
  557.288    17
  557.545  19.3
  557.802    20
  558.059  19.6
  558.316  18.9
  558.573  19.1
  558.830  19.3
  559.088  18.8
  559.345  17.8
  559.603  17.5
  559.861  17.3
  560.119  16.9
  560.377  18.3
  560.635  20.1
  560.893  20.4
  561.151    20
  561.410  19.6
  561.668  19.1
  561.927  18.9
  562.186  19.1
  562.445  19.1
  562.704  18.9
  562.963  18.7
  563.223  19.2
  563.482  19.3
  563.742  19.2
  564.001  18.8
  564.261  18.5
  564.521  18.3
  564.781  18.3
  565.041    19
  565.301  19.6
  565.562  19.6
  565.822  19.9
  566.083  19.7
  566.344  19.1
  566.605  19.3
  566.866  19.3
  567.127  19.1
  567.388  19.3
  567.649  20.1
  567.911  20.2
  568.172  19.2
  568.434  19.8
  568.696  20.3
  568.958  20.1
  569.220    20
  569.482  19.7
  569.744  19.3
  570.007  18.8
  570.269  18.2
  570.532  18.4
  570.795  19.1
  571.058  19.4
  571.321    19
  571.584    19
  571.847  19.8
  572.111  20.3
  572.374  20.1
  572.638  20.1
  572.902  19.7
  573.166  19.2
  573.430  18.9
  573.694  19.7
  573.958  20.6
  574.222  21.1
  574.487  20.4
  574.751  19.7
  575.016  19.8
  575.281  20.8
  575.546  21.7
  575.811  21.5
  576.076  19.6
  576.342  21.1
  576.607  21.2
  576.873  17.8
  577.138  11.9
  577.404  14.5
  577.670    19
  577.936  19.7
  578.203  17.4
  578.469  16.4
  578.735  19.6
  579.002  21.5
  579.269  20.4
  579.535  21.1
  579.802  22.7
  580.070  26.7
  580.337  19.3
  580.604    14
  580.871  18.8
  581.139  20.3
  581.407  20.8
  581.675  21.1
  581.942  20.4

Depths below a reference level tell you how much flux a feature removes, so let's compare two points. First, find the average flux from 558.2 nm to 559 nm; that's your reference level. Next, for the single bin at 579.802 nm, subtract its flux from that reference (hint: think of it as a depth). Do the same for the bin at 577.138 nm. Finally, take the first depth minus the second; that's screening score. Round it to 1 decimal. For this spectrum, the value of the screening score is -10.8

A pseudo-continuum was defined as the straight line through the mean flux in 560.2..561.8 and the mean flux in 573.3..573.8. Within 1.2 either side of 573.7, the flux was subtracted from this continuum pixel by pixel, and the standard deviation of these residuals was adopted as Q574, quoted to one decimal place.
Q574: 0.7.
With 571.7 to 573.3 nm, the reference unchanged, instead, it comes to 0.4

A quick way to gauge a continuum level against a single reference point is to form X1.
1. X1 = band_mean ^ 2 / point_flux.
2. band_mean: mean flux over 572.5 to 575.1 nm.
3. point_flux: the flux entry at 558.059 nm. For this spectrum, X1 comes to 20.25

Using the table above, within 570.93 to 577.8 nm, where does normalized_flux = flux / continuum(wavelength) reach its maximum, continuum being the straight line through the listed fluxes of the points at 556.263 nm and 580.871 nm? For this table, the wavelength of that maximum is 575.546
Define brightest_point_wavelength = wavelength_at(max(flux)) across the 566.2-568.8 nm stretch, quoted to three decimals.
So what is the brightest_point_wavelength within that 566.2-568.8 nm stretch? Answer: 568.696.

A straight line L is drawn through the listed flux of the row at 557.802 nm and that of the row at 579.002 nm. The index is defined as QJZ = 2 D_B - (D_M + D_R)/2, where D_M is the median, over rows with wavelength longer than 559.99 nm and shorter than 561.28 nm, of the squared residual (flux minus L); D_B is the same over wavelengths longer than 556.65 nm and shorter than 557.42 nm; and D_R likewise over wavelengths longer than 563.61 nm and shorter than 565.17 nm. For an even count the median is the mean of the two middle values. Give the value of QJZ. 15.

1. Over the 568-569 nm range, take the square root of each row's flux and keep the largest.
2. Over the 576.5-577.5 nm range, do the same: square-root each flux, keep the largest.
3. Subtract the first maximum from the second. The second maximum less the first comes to 0.10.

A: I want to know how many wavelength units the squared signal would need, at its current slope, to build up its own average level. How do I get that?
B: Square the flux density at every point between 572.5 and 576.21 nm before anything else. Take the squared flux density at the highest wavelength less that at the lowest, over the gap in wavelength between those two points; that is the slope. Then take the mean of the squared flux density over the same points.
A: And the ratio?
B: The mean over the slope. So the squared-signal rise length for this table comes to -71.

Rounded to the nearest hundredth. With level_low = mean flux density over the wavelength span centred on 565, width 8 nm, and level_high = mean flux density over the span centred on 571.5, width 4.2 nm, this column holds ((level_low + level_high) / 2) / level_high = 1.00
